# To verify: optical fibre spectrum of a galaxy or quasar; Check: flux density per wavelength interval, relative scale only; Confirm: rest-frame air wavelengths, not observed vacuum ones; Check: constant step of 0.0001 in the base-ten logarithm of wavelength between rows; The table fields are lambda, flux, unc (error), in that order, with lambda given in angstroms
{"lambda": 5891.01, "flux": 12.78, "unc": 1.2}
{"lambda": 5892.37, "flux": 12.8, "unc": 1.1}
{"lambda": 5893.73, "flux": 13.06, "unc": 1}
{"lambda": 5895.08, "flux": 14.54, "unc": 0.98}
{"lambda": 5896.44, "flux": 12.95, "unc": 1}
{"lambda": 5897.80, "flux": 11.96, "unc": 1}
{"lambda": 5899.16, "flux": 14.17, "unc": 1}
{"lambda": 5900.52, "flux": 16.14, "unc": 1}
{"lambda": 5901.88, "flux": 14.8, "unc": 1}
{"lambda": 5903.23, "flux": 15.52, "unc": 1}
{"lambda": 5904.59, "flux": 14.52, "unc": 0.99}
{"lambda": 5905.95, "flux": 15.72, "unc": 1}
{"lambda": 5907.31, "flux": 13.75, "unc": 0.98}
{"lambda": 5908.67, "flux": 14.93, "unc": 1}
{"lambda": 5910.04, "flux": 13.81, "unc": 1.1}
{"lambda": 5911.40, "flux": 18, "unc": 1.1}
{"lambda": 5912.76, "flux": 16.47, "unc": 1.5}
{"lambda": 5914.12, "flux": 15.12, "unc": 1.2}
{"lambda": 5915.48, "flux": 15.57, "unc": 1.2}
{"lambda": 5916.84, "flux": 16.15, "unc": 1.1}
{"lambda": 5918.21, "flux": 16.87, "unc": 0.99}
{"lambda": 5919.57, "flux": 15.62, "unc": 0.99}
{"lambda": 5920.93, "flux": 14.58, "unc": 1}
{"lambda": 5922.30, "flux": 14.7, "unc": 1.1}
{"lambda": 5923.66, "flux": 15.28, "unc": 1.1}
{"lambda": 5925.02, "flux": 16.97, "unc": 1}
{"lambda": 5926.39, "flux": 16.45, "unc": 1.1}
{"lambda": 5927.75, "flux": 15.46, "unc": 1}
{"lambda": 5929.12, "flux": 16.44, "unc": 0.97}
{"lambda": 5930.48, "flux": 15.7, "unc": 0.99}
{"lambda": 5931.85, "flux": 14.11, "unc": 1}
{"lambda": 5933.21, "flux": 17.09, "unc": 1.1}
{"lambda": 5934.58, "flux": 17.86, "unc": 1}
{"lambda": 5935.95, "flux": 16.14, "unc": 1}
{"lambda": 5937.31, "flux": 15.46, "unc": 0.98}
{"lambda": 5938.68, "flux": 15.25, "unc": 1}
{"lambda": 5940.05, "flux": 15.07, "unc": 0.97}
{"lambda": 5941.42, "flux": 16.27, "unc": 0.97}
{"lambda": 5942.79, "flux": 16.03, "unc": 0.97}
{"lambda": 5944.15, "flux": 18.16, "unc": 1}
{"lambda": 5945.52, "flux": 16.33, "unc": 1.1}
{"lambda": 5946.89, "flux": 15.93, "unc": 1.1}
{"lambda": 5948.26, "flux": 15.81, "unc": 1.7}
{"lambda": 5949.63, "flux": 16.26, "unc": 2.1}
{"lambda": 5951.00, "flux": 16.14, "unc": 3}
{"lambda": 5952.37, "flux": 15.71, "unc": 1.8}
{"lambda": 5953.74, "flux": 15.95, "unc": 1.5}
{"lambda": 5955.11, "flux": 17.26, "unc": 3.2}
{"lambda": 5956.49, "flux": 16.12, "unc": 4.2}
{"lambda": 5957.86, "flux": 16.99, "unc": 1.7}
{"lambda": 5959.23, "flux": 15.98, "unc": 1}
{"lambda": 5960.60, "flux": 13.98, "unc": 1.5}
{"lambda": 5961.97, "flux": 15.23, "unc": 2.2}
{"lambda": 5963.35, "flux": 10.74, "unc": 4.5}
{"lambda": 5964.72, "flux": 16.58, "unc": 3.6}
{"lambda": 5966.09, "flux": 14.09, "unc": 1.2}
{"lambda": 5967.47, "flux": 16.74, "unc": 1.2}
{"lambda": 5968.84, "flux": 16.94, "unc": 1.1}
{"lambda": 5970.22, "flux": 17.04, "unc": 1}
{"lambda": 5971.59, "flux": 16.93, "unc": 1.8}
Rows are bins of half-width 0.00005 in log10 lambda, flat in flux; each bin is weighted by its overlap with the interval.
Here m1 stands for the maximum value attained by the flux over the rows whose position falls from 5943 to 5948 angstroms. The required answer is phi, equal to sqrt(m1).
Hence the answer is 4.26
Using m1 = 18.16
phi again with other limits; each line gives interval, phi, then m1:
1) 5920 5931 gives 4.12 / 16.97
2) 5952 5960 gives 4.15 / 17.26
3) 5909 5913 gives 4.24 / 18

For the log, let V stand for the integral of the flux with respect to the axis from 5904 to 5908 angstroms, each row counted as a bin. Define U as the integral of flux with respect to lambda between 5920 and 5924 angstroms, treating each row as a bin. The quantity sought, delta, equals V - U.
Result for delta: -1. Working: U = 59.5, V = 58.7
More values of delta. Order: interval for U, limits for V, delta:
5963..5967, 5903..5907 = 3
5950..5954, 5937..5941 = -3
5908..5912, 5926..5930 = 2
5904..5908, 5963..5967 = -2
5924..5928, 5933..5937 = 2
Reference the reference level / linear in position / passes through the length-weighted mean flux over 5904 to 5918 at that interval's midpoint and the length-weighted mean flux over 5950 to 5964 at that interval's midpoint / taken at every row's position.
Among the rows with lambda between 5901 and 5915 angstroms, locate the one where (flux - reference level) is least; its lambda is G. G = 5907.31 angstroms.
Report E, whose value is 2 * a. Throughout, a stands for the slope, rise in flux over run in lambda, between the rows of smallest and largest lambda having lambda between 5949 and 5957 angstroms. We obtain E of -0.04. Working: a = -0.02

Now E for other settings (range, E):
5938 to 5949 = 0.12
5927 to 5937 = 0.17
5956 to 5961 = -1.04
